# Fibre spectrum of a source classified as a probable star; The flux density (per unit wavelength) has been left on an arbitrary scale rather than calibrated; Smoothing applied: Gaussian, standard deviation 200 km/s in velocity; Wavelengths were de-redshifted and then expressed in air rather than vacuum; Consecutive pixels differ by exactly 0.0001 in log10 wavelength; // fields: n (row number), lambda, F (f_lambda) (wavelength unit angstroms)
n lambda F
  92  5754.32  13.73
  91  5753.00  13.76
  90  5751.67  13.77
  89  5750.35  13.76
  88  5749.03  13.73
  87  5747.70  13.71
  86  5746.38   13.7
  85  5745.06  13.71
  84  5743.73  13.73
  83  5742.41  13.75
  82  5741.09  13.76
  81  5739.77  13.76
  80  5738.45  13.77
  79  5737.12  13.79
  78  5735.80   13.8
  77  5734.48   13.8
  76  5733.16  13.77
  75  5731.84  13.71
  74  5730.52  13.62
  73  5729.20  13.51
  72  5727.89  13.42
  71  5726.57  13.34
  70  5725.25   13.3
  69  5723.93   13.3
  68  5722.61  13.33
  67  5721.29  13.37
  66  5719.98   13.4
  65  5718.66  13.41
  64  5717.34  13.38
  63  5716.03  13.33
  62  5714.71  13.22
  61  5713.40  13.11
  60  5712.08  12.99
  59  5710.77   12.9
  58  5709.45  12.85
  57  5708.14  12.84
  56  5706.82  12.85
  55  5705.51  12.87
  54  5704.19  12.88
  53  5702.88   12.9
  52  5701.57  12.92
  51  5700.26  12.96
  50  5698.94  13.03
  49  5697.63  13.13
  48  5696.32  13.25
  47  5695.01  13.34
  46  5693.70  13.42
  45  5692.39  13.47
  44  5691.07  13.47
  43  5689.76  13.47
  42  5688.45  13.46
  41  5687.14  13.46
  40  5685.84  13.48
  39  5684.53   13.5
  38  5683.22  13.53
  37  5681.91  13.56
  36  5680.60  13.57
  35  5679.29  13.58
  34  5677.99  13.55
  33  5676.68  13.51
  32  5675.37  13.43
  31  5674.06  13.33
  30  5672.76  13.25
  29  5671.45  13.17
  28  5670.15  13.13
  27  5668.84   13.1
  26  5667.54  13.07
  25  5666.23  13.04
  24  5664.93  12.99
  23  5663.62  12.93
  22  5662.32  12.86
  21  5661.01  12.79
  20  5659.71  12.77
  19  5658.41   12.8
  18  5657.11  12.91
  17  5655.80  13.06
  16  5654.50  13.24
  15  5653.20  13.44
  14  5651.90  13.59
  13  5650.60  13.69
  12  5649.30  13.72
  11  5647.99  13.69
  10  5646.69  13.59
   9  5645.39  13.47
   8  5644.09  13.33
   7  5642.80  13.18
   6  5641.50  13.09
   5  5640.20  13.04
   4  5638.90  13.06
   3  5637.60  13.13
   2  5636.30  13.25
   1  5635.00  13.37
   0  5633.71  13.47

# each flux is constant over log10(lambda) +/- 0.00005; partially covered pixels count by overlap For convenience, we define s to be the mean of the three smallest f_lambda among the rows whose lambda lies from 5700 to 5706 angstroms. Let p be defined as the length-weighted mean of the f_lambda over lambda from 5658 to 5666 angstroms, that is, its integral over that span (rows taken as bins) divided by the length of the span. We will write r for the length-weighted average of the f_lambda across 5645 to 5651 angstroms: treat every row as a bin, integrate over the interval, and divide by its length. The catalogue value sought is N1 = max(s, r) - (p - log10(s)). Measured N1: 1.86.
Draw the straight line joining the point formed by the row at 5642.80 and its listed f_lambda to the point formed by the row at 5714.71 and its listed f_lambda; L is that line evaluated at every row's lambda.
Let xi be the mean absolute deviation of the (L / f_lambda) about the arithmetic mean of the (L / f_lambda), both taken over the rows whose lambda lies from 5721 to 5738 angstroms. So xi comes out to 0.013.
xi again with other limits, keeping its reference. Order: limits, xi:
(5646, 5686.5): 0.020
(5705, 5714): 0.006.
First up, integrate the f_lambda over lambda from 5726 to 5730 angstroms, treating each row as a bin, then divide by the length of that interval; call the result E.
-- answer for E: 13.46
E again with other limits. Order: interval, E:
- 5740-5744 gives 13.77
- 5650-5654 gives 13.58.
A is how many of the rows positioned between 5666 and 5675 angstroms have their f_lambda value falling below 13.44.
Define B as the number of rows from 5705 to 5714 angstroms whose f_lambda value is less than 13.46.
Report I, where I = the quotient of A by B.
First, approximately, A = 7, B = 7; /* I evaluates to 1.0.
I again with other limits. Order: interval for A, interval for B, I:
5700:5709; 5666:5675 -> 1.0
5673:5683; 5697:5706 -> 0.3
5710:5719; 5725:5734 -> 2.3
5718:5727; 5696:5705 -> 1.0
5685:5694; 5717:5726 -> 0.1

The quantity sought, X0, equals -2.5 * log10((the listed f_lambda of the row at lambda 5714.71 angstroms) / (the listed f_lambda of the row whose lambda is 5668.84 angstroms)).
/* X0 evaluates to -0.01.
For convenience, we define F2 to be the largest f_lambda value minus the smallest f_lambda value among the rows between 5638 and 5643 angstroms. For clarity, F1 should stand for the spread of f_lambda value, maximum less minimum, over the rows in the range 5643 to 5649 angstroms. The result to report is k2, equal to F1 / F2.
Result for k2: 2.6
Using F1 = 0.360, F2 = 0.140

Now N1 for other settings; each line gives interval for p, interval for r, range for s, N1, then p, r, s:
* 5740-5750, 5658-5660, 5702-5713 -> 0.22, 13.7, 12.8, 12.8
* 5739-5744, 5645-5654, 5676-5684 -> 0.95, 13.8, 13.6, 13.5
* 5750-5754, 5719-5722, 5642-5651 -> 0.75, 13.8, 13.4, 13.3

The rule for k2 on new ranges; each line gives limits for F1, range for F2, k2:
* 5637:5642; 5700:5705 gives 1.1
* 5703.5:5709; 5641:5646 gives 0.1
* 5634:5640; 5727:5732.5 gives 1.1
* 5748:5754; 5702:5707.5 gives 0.8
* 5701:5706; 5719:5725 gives 0.5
